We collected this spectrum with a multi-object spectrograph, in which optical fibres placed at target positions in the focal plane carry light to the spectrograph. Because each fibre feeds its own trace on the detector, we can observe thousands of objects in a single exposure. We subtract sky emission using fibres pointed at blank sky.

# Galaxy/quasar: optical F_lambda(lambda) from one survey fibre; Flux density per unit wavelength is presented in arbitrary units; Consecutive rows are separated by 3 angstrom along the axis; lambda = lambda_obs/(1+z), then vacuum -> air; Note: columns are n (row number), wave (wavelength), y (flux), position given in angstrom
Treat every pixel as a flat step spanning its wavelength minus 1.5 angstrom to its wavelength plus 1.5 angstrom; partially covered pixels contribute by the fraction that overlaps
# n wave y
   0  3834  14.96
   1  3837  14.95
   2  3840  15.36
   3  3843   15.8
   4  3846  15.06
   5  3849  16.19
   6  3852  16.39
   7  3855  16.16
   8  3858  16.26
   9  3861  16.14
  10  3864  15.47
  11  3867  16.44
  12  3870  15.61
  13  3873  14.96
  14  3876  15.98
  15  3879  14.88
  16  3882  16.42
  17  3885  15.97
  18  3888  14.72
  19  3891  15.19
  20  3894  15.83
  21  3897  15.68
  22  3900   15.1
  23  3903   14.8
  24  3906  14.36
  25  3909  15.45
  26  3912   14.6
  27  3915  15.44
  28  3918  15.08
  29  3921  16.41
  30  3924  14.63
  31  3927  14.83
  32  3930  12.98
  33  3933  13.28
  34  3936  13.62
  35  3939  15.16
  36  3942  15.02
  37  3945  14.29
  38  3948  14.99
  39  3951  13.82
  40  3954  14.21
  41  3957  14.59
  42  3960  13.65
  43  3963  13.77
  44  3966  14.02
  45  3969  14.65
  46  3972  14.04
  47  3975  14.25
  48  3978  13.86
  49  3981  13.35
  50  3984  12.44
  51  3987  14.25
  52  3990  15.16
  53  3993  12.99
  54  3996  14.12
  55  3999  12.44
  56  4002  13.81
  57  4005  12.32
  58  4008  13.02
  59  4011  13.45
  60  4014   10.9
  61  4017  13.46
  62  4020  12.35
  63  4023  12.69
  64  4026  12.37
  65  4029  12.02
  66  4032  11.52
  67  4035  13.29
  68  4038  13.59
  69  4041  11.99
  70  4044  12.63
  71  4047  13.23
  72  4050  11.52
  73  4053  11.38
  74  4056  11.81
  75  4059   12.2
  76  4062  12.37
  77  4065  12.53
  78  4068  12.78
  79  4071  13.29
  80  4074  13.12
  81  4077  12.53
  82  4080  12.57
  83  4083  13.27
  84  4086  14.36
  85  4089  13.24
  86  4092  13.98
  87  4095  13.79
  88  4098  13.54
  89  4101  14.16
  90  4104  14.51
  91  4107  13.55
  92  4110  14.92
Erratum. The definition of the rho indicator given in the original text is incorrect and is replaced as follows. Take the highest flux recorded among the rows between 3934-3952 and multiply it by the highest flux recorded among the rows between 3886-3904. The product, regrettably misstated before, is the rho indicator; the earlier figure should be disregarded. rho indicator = 240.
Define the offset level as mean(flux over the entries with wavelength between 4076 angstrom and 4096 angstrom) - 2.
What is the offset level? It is 11.4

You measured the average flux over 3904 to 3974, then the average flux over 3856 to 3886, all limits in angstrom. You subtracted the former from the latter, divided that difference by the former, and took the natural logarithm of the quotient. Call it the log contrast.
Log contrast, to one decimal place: -2.4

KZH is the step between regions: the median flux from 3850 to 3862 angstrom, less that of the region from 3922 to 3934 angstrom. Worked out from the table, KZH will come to 2.3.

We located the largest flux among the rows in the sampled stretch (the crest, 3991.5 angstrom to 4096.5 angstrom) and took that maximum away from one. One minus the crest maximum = -13.4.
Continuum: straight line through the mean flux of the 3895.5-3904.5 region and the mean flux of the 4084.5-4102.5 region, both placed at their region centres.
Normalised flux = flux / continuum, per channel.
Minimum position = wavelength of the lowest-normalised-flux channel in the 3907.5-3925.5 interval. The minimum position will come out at 3912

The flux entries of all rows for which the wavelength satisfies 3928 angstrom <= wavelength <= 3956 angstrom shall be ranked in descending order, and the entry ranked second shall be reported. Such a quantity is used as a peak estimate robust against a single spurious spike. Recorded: 15.02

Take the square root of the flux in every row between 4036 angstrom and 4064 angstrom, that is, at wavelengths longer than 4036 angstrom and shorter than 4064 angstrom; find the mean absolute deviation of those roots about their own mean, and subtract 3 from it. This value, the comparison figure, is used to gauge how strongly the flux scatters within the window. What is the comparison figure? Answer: -2.92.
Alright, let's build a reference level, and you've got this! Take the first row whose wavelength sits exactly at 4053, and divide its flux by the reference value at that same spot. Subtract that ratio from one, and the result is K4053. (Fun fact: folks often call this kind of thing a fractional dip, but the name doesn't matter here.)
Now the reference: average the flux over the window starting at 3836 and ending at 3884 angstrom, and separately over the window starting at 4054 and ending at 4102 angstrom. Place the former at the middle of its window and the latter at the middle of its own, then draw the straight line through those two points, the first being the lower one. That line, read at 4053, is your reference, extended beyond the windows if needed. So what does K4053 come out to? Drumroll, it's 0.15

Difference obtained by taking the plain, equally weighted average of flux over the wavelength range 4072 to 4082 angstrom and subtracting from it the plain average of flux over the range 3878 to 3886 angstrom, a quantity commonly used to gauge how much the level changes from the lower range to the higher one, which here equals -3.0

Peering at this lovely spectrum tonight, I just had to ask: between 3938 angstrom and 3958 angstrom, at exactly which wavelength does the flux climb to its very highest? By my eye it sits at 3939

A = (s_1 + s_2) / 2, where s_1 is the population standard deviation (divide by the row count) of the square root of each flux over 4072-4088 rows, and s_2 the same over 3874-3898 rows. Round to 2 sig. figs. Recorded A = 0.081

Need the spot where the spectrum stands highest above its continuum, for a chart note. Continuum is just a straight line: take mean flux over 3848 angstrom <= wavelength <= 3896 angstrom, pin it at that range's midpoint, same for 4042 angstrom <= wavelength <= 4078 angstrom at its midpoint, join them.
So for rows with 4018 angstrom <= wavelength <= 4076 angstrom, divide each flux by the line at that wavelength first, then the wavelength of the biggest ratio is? 4071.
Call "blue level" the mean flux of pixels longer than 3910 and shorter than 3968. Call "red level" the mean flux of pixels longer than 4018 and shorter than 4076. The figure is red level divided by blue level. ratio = 0.863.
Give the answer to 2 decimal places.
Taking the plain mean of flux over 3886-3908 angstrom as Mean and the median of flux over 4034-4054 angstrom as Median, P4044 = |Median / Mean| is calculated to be 0.84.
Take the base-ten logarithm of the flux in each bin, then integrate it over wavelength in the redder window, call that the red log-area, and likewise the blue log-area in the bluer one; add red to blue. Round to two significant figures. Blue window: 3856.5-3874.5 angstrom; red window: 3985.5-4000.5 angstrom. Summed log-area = 39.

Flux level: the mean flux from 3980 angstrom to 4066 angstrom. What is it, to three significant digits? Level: 12.7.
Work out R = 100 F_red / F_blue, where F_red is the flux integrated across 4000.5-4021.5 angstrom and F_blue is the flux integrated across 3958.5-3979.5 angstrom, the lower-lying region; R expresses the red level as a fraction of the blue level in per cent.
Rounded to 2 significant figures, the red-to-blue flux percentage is 91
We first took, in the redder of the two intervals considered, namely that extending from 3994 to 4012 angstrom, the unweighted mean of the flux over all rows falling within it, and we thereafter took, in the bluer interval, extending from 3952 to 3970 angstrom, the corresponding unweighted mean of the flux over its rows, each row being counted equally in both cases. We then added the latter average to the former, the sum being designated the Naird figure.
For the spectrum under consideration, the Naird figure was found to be 27.3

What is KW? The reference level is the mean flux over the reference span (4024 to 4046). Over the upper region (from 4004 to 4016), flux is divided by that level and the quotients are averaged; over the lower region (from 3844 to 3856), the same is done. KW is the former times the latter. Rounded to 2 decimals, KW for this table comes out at 1.27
